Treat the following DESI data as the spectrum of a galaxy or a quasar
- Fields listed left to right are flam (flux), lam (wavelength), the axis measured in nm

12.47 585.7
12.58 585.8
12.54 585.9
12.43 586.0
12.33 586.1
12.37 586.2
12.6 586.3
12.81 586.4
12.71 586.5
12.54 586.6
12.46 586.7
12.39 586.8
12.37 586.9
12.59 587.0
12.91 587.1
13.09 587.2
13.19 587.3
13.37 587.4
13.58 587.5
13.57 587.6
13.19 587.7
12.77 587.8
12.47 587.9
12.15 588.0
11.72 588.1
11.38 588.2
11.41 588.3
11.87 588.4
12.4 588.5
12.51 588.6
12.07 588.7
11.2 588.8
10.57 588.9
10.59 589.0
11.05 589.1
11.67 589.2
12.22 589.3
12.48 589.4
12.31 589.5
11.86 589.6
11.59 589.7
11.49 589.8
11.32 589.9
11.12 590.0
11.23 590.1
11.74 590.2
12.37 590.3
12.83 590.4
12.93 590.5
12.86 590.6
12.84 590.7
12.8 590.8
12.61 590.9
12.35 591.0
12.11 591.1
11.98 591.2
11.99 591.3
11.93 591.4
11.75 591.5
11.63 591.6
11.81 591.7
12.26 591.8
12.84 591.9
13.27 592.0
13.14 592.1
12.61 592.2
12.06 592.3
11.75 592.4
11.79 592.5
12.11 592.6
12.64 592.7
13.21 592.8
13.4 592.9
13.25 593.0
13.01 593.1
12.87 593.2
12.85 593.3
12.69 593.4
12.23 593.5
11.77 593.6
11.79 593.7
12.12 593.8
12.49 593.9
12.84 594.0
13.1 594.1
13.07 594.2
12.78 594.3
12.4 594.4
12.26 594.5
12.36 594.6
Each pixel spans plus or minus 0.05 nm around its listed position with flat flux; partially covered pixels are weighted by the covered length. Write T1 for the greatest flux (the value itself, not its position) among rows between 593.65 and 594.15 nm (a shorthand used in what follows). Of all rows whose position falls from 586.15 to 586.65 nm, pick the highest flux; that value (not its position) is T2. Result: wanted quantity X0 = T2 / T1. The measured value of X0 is 0.98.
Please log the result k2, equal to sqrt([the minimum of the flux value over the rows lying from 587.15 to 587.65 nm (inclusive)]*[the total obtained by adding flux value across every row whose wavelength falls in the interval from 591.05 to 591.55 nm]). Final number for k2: 28.0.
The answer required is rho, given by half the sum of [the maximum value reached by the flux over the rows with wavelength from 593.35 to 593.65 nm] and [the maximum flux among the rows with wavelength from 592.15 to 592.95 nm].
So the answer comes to 13.0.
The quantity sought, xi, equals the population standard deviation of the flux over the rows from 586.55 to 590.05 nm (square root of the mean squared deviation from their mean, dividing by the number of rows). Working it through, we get 0.79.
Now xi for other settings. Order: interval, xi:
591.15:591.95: 0.36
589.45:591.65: 0.56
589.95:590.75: 0.72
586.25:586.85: 0.14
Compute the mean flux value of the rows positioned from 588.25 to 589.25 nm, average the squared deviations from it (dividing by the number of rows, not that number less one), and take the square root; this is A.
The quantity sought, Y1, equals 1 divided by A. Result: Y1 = 1.5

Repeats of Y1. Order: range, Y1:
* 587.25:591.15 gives 1.3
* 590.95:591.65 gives 4.6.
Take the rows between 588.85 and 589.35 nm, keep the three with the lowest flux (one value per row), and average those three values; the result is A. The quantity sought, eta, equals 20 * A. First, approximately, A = 10.7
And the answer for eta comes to 215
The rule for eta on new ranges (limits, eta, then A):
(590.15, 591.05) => 243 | 12.2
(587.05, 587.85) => 258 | 12.9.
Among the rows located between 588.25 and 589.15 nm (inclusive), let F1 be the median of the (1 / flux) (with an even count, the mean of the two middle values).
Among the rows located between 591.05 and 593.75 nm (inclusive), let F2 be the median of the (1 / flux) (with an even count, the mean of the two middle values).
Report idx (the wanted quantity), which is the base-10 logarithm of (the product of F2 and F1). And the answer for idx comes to -2.14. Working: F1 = 0.0876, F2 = 0.082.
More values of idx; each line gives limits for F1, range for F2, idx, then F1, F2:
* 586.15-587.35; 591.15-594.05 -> -2.19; 0.0794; 0.082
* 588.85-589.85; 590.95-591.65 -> -2.14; 0.0860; 0.083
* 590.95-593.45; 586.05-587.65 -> -2.19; 0.0810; 0.079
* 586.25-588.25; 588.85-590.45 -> -2.17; 0.0790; 0.086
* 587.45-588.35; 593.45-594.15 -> -2.18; 0.0802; 0.082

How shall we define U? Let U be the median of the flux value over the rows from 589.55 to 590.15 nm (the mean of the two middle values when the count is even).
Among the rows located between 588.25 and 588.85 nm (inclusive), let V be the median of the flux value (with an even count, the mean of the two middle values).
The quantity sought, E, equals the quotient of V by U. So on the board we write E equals 1.05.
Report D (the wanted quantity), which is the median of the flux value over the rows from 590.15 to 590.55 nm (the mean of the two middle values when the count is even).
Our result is 12.60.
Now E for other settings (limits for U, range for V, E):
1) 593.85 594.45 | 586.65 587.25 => 0.98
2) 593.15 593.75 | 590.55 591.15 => 1.02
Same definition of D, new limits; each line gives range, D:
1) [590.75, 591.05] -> 12.61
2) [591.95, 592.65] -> 12.11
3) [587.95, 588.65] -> 11.87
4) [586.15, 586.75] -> 12.57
